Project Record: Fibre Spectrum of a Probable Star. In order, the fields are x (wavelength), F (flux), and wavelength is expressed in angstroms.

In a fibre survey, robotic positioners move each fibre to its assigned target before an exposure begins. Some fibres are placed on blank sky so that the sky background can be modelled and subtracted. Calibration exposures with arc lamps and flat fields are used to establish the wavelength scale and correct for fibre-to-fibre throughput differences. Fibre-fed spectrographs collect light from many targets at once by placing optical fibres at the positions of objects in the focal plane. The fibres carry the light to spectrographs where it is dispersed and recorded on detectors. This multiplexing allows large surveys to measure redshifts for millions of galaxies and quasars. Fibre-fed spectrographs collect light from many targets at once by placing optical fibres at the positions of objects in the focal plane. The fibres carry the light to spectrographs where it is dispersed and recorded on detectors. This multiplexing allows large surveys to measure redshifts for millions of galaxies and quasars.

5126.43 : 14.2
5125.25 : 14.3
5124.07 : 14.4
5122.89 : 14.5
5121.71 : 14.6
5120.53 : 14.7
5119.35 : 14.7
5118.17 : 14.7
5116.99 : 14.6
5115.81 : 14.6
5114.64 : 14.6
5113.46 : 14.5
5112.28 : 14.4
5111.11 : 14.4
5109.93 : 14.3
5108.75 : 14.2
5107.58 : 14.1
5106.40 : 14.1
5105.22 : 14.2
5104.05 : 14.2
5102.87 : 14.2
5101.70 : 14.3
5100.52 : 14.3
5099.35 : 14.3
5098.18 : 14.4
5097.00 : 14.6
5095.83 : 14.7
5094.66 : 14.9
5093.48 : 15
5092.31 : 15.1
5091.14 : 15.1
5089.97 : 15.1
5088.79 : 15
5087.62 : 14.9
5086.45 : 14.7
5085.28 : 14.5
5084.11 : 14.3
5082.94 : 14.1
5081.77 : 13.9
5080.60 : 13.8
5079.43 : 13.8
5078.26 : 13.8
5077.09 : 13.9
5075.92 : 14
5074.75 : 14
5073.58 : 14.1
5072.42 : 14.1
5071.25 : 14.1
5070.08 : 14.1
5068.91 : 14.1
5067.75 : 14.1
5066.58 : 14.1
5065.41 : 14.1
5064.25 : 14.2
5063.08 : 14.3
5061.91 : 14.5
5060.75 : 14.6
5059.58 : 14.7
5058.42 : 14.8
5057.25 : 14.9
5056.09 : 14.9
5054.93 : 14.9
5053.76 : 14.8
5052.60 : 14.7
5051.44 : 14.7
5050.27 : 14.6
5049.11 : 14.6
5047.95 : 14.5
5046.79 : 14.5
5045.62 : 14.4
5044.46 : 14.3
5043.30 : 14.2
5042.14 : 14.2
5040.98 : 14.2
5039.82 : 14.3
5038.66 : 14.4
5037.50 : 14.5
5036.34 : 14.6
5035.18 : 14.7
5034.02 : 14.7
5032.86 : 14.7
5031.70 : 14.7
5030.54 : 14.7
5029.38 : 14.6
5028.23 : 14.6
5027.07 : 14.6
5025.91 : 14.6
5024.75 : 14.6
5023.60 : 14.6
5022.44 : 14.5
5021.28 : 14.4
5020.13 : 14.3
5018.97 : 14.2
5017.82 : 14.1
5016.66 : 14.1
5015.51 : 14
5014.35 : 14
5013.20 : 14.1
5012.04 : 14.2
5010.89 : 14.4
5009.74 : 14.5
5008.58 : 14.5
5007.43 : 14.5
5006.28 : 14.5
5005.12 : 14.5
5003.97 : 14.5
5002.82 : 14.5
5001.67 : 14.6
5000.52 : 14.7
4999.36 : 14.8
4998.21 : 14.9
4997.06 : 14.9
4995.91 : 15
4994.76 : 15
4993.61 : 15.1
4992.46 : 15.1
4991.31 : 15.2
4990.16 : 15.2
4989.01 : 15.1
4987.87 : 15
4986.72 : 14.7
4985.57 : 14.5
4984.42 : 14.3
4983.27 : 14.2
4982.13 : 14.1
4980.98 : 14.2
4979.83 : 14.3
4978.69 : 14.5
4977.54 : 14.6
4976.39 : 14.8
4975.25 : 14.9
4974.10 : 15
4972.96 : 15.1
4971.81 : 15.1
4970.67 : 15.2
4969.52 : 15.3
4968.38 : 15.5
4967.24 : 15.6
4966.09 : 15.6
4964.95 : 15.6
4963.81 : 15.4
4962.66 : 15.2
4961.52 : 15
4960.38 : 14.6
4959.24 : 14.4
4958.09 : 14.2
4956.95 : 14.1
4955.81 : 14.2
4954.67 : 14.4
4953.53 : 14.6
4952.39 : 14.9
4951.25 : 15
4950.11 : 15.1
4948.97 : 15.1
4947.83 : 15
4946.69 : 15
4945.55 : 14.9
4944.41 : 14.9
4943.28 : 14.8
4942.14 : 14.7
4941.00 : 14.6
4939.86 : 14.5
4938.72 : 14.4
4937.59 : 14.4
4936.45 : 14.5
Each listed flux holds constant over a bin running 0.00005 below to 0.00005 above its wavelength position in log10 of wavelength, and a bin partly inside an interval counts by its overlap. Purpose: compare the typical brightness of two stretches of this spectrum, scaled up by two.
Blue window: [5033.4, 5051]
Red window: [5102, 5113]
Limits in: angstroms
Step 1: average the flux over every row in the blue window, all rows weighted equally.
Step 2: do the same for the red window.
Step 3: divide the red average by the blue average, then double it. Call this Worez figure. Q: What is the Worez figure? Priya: 1.97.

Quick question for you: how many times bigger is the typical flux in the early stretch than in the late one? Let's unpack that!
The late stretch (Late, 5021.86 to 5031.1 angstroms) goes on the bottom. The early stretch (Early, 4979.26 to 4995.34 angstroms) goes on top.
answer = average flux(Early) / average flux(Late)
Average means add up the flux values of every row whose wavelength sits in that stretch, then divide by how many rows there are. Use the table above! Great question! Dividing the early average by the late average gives 1.01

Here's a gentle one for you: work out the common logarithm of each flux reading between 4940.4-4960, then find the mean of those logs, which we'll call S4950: 1.167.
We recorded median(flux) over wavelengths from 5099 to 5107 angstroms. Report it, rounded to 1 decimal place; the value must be 14.2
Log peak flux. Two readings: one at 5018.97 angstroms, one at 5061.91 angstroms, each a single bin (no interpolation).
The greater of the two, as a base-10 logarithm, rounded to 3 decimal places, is 1.161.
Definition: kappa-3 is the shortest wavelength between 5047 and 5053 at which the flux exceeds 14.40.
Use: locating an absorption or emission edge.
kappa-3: 5047.95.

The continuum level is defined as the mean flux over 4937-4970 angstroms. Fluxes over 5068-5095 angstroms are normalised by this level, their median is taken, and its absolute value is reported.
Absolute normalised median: 0.95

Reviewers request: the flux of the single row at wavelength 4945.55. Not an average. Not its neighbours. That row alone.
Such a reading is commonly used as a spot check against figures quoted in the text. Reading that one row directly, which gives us 14.9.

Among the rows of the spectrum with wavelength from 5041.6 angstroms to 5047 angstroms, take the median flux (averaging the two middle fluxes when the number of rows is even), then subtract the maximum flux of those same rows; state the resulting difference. -0.20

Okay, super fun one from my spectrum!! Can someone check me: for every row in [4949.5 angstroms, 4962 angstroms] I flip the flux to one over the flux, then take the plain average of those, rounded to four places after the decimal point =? 0.0686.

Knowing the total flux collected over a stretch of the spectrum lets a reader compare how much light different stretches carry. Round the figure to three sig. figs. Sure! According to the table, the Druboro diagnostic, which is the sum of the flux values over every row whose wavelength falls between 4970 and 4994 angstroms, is 310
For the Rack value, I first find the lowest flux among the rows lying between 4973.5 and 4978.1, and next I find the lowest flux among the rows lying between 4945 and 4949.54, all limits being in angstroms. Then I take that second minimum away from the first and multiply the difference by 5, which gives -1.5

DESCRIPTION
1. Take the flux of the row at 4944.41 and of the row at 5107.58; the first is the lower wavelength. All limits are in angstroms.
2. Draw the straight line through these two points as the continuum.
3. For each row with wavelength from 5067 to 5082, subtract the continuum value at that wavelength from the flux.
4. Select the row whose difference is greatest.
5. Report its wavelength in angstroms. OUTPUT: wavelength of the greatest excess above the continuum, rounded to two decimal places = 5073.58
